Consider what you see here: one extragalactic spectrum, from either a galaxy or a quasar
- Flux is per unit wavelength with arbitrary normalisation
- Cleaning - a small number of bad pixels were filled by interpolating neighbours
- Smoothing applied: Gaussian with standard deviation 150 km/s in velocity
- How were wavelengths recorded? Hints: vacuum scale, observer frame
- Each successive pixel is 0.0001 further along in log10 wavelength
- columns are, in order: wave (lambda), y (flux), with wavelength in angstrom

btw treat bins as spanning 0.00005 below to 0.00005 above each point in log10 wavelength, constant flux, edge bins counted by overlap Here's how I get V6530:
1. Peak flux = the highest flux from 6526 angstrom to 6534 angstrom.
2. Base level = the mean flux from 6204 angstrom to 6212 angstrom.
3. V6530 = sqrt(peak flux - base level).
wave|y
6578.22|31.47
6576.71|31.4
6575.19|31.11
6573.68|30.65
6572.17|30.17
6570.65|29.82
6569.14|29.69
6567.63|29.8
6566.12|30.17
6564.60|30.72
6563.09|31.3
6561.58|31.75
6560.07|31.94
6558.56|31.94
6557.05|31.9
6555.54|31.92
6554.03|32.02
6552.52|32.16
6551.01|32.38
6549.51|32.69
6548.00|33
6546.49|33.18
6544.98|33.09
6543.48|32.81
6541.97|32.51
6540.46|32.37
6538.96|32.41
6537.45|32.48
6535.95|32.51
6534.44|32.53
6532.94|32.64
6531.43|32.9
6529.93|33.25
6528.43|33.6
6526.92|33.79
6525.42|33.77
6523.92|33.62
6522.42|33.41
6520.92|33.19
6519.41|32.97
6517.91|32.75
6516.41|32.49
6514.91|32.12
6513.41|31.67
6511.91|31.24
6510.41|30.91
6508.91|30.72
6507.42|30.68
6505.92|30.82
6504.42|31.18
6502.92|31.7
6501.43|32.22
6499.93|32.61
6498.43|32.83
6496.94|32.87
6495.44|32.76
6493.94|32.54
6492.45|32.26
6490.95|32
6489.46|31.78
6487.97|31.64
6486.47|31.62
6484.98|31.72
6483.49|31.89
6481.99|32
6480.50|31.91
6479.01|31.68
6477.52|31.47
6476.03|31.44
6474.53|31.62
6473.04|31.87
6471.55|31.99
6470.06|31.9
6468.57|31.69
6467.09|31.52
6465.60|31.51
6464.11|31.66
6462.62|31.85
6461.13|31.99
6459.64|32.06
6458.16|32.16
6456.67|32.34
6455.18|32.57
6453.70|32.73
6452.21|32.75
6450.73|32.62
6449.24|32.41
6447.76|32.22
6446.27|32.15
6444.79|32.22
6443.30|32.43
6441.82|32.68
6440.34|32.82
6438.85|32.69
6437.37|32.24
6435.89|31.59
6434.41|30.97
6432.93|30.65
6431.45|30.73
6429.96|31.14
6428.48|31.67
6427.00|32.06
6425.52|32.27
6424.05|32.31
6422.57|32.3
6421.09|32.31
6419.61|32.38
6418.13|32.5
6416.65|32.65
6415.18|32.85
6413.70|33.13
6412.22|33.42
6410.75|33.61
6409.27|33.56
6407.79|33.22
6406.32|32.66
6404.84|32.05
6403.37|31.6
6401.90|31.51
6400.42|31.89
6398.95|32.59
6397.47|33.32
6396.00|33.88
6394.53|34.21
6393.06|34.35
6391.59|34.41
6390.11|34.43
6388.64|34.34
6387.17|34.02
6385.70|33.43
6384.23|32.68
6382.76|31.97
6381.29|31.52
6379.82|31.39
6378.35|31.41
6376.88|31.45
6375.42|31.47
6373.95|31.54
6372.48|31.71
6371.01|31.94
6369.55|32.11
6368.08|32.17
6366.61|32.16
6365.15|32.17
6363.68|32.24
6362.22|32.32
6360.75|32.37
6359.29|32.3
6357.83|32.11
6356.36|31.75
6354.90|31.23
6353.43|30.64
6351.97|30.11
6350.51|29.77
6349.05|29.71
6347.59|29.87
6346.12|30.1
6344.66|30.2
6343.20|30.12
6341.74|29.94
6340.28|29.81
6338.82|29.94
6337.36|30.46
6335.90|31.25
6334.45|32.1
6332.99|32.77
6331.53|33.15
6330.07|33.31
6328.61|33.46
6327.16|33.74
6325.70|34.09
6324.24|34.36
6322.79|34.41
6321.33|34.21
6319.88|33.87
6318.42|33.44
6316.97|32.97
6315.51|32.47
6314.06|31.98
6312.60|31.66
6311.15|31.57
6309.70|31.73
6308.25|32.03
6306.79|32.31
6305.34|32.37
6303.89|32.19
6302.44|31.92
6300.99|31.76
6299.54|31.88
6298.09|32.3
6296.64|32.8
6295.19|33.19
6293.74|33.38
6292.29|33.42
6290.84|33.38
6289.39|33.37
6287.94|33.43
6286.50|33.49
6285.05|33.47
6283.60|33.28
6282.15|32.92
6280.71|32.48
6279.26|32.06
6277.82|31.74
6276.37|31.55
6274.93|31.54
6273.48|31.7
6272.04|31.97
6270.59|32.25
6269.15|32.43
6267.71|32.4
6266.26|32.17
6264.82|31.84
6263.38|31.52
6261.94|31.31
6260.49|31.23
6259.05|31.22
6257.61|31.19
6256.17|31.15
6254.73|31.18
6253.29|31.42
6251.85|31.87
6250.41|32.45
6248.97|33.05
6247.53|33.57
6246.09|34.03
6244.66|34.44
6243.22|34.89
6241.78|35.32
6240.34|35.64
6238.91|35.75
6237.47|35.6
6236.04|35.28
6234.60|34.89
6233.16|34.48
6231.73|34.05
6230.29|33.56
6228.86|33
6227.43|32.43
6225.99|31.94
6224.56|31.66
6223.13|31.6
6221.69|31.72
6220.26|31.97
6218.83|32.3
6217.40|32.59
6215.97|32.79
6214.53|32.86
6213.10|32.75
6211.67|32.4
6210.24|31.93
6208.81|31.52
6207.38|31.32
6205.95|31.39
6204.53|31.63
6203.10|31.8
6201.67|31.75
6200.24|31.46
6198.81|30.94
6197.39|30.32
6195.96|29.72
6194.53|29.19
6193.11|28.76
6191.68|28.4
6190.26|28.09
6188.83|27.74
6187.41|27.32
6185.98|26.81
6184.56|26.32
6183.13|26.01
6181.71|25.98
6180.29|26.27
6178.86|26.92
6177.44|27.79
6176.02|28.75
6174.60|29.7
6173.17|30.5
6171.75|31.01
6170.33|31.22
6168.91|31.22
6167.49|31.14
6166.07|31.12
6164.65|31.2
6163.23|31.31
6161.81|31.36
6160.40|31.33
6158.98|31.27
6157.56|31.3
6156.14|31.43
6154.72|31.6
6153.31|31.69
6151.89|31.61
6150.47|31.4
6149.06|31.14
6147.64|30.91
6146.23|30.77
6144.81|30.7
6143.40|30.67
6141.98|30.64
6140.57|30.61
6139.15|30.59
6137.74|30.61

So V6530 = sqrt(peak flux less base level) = 1.45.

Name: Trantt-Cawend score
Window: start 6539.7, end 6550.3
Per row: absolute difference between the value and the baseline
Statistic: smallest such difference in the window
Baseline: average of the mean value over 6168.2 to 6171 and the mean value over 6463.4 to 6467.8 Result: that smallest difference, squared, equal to 1.0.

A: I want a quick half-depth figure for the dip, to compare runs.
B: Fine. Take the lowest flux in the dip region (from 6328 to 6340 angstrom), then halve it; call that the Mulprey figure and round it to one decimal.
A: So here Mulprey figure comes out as 15.0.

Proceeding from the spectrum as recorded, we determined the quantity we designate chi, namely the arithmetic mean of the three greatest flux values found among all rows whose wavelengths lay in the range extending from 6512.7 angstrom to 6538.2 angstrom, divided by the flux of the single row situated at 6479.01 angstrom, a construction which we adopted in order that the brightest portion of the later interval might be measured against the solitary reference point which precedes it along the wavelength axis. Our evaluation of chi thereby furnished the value 1.06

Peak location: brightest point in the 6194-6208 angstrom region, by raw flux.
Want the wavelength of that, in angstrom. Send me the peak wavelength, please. 6203.10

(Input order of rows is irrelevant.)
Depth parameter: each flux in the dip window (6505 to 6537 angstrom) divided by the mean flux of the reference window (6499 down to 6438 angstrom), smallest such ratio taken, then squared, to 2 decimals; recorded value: 0.91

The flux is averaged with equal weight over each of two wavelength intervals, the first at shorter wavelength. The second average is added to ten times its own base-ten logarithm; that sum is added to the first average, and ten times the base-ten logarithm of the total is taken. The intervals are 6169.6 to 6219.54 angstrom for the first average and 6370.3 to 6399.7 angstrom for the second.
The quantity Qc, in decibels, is 18.91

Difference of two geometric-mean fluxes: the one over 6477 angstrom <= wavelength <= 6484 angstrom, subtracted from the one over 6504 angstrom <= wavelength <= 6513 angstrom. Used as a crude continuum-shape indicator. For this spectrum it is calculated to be -0.9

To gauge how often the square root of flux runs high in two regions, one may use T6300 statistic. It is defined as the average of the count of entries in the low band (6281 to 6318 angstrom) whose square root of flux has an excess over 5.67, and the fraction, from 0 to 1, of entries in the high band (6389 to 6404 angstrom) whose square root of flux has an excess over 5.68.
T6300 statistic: 9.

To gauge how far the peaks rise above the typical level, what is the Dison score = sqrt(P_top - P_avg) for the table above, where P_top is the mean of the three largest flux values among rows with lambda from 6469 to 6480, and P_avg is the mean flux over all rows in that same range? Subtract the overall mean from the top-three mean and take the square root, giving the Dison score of 0.46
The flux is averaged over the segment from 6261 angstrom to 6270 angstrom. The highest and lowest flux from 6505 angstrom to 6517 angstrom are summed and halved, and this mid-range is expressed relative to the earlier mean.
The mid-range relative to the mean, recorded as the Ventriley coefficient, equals 0.99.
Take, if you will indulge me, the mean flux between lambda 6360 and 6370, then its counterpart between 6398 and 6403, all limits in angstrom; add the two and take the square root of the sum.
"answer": 8.01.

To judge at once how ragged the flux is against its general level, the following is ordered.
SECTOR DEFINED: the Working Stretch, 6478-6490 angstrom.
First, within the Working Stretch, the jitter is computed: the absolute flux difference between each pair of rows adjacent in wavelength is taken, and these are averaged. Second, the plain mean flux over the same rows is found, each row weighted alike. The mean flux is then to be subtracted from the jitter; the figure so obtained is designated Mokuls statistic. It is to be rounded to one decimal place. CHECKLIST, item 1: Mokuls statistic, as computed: -31.7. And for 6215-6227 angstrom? -31.9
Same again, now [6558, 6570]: -30.6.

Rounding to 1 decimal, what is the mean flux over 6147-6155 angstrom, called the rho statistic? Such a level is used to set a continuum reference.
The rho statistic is 31.4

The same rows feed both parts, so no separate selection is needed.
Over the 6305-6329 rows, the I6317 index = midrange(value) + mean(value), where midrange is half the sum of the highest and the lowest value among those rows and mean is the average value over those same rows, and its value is 66.0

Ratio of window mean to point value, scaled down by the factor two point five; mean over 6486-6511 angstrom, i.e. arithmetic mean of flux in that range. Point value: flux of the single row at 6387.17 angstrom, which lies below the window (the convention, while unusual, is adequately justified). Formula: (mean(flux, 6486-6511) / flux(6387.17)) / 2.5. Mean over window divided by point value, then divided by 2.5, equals 0.374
